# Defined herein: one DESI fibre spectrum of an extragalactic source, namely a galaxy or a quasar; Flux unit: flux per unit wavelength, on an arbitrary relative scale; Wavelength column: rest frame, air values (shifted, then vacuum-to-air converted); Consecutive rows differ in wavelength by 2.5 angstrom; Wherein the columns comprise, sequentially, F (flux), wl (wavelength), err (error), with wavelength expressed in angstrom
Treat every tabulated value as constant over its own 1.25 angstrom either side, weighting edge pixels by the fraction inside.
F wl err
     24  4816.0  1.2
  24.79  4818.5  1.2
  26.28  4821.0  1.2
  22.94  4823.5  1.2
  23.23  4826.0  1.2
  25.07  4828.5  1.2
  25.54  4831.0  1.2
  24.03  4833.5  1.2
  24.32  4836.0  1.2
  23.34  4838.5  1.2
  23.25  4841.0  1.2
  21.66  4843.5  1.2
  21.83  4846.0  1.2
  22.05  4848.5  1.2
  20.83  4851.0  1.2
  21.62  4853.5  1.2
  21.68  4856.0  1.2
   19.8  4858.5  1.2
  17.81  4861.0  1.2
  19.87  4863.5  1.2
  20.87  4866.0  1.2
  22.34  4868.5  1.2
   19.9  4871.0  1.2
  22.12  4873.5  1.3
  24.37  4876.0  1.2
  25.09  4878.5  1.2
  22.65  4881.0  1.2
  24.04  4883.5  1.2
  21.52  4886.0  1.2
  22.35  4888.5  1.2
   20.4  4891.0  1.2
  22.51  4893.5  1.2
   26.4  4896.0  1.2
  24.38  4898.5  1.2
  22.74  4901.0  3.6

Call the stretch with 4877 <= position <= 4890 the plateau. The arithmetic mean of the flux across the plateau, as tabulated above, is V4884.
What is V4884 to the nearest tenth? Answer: 23.1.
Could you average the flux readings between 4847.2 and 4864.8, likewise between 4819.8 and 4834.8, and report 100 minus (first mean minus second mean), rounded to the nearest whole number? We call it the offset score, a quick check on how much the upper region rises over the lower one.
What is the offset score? 104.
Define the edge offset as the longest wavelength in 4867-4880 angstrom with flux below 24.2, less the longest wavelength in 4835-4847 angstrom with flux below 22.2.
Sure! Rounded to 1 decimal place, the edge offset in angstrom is 27.5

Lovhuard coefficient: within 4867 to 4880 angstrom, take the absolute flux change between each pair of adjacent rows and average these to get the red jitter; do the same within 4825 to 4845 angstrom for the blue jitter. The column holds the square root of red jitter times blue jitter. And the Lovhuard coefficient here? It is 1.4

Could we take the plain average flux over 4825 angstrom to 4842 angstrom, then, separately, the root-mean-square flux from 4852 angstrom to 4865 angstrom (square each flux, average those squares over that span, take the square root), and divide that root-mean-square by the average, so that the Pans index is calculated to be 0.84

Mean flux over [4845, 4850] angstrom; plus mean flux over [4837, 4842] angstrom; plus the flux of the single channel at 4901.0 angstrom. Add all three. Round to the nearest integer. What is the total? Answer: 68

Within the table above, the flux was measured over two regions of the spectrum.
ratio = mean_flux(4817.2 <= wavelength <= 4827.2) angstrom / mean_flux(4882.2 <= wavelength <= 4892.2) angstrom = 1.10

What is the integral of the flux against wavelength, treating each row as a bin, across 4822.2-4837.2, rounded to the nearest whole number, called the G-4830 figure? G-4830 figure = 363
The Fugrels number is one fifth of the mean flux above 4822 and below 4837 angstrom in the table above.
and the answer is 4.84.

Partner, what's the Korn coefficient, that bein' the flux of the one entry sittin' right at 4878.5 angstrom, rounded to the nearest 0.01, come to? 25.09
